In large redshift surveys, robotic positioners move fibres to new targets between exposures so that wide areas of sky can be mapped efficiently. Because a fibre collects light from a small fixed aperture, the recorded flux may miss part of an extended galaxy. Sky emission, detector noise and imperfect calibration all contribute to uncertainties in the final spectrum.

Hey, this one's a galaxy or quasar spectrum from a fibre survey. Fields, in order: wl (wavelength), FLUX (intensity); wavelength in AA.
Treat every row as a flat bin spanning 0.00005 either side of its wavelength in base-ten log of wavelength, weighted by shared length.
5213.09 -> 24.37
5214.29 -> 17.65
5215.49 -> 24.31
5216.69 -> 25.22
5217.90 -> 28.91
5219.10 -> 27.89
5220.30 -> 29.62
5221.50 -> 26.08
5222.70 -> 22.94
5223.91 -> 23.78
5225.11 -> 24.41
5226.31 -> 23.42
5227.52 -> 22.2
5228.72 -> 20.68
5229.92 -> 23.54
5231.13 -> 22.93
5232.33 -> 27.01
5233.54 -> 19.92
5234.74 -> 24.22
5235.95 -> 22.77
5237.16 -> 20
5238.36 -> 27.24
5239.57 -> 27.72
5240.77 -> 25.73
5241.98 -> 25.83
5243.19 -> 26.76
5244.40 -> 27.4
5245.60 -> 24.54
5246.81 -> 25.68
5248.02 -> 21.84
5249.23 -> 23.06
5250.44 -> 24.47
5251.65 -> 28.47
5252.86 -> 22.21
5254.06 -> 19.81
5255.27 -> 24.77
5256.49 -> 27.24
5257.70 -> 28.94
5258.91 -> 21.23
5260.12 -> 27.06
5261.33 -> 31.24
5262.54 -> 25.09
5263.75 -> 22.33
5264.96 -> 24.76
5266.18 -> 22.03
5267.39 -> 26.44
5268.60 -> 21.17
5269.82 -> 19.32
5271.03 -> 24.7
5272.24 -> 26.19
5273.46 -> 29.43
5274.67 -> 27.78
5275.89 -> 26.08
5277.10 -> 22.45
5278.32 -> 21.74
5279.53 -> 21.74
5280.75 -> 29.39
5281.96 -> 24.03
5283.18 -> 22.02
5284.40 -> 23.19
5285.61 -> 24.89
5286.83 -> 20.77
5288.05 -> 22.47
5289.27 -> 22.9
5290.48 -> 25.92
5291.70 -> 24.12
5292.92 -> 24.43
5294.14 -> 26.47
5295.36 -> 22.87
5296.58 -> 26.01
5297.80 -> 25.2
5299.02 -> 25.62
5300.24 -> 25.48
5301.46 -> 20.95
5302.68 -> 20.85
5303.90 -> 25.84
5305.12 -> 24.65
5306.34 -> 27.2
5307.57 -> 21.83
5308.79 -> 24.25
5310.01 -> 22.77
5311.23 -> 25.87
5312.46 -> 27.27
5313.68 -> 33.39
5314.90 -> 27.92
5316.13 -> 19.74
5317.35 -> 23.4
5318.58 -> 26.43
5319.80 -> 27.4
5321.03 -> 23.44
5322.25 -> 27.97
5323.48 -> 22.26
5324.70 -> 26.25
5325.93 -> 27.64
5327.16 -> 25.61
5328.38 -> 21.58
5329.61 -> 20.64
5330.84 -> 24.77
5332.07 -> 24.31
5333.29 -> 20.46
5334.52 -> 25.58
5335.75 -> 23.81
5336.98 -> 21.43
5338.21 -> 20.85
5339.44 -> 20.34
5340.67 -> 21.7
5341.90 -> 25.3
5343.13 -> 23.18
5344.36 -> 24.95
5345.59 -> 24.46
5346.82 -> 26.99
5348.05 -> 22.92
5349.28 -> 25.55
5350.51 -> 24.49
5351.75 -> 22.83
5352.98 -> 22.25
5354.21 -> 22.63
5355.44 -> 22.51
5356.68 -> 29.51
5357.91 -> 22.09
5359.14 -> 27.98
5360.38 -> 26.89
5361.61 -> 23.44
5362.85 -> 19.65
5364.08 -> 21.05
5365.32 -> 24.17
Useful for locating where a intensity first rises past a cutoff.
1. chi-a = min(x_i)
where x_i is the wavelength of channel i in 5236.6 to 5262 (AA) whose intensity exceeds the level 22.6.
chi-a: 5238.36 AA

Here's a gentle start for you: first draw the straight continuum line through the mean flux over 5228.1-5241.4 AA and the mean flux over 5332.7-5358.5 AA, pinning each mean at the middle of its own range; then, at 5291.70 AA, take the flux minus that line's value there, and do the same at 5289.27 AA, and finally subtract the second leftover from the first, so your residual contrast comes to 1.2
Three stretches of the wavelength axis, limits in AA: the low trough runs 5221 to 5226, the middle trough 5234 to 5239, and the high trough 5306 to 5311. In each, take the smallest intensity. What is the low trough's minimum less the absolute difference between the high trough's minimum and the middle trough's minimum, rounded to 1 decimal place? 21.1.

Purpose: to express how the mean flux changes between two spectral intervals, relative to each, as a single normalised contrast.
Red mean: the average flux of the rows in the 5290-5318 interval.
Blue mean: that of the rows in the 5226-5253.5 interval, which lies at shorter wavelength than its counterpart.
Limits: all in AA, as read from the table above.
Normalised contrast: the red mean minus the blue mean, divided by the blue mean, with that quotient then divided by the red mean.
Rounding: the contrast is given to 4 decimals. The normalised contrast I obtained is 0.0010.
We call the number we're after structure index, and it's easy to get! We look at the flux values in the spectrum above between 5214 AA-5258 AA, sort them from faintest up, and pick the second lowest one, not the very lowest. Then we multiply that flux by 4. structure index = 79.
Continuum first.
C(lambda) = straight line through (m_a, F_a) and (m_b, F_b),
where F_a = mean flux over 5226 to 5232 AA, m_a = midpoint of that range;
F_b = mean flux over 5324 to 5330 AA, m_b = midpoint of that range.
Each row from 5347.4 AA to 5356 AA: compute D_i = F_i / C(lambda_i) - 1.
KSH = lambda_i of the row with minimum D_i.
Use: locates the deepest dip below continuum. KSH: 5352.98 AA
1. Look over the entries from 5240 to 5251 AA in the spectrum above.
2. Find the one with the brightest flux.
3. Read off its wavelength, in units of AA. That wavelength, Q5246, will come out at 5244.40 AA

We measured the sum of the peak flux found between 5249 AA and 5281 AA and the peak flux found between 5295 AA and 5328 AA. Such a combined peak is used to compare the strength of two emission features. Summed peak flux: 64.6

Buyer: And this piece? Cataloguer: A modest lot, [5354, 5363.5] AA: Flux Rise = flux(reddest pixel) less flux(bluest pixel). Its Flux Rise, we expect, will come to -3.0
